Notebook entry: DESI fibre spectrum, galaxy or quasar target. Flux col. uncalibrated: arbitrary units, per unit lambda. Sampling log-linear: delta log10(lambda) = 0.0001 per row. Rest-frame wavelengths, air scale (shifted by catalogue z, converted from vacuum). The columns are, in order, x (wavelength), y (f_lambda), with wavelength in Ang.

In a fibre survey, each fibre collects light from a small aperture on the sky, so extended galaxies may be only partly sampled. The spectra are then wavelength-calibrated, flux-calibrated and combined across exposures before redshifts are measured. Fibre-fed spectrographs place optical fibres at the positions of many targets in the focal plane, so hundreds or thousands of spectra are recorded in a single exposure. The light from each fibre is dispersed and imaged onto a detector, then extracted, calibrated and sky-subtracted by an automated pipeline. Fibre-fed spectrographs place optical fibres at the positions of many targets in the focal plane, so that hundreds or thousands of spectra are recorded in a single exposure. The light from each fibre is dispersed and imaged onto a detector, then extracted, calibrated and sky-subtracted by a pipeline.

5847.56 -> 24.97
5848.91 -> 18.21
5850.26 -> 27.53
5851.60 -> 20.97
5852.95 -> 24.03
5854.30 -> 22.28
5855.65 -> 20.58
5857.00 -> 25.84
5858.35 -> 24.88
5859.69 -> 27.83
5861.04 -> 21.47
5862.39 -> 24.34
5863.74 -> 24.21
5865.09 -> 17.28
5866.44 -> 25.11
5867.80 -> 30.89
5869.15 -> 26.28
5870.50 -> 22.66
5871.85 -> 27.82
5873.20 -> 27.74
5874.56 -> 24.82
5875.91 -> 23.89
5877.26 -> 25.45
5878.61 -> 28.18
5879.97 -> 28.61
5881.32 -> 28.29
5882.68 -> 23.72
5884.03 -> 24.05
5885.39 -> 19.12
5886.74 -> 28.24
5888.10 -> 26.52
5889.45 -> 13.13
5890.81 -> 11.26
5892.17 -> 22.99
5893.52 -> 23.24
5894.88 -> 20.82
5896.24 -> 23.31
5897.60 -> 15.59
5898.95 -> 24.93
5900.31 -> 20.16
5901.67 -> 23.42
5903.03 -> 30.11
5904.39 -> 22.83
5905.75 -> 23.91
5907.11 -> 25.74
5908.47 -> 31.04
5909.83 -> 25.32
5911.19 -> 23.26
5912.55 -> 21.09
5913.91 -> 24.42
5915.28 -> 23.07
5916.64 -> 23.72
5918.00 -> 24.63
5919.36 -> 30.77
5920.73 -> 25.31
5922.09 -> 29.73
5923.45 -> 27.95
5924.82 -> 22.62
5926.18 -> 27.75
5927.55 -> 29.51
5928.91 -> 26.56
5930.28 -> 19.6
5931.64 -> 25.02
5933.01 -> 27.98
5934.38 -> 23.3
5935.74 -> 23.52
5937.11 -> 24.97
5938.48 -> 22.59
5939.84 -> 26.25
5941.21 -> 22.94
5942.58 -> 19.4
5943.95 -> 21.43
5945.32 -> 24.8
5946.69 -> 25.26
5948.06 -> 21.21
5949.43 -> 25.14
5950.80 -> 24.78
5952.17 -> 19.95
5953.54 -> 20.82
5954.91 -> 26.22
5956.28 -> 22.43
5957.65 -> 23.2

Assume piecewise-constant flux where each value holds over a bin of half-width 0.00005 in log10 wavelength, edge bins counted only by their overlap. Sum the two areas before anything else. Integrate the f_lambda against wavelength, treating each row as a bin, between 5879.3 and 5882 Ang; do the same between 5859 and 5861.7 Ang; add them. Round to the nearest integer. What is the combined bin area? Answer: 144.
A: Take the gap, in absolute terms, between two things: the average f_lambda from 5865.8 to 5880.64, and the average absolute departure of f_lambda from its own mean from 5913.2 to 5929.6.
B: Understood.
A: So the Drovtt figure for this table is 24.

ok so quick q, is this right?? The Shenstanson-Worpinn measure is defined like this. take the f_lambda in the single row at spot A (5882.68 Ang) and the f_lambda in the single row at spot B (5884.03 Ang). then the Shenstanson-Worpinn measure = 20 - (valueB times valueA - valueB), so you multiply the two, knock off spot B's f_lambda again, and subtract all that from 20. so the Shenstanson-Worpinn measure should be -526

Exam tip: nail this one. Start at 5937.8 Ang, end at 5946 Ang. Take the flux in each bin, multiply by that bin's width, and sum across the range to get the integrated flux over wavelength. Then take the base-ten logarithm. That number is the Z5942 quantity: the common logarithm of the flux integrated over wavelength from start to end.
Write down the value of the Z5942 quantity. 2.27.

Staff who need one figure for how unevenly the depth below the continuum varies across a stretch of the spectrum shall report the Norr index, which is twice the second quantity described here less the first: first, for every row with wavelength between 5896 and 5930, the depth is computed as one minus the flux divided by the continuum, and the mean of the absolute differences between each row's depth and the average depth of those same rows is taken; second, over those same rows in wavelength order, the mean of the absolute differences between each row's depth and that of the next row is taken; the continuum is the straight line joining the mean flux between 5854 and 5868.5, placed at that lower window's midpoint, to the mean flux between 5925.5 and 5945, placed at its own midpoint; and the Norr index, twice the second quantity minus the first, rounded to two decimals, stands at 0.22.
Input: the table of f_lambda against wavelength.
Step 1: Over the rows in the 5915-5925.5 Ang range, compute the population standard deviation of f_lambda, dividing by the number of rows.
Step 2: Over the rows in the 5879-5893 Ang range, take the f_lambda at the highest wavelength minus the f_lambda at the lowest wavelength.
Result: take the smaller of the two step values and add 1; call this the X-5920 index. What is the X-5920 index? -4.6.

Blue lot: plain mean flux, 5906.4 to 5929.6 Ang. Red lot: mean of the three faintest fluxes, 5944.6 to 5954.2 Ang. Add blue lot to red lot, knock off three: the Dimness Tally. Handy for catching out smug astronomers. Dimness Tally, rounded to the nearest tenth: 43.7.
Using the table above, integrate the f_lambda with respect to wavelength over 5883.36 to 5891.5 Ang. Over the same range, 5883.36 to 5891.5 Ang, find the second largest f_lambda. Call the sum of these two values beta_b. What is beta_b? 192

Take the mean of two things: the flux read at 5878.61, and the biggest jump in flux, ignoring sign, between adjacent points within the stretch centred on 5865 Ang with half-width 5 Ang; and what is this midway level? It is 18.0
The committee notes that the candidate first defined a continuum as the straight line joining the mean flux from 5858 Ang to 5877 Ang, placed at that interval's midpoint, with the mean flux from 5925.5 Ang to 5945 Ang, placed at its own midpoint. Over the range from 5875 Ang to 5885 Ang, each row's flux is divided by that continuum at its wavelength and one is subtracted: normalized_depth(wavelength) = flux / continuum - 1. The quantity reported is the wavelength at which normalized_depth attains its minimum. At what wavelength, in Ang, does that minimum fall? 5882.68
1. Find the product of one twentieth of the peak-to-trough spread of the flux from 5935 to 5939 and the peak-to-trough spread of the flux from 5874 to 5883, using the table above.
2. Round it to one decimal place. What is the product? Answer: 0.6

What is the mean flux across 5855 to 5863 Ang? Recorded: 24.2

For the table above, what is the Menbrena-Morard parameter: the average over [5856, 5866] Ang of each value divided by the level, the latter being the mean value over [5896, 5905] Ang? 1.03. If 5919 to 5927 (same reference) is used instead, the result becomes 1.19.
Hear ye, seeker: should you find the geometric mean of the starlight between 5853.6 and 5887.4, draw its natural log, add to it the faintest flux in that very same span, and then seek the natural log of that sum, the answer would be 3.02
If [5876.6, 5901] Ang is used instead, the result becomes 2.66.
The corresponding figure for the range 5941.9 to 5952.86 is 3.11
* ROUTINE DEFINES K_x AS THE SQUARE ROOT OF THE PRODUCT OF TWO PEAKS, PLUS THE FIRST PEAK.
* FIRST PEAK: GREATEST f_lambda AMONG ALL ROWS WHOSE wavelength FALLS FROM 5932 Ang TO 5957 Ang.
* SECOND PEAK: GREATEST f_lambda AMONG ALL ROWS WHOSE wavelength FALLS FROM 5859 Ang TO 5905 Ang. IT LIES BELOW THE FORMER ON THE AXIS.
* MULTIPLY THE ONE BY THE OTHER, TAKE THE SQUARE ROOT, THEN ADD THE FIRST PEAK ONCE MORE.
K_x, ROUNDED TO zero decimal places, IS 57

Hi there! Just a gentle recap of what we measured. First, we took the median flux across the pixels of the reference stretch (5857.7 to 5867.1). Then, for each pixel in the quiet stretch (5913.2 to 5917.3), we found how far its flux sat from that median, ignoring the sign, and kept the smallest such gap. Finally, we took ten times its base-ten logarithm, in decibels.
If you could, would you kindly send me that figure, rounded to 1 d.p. -11.0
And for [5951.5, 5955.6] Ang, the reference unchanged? 2.7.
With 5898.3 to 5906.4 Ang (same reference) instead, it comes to -3.7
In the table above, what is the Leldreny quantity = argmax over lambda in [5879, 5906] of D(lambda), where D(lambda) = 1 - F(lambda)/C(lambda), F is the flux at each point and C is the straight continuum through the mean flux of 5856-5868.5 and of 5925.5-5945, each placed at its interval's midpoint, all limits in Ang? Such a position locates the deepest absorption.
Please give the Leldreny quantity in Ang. 5890.81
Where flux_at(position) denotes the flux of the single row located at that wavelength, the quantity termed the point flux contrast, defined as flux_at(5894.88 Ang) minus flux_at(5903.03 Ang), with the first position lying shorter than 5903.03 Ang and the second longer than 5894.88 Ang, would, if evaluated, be -9.3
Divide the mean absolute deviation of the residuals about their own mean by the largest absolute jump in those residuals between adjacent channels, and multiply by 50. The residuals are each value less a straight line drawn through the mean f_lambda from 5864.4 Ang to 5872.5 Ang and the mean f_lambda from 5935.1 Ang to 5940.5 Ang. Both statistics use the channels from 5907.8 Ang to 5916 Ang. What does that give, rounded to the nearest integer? 20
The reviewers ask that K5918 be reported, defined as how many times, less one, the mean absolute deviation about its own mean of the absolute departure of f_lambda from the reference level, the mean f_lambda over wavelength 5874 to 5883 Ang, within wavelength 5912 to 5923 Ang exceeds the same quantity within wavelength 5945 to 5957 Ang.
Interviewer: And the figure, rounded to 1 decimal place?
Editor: -0.4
